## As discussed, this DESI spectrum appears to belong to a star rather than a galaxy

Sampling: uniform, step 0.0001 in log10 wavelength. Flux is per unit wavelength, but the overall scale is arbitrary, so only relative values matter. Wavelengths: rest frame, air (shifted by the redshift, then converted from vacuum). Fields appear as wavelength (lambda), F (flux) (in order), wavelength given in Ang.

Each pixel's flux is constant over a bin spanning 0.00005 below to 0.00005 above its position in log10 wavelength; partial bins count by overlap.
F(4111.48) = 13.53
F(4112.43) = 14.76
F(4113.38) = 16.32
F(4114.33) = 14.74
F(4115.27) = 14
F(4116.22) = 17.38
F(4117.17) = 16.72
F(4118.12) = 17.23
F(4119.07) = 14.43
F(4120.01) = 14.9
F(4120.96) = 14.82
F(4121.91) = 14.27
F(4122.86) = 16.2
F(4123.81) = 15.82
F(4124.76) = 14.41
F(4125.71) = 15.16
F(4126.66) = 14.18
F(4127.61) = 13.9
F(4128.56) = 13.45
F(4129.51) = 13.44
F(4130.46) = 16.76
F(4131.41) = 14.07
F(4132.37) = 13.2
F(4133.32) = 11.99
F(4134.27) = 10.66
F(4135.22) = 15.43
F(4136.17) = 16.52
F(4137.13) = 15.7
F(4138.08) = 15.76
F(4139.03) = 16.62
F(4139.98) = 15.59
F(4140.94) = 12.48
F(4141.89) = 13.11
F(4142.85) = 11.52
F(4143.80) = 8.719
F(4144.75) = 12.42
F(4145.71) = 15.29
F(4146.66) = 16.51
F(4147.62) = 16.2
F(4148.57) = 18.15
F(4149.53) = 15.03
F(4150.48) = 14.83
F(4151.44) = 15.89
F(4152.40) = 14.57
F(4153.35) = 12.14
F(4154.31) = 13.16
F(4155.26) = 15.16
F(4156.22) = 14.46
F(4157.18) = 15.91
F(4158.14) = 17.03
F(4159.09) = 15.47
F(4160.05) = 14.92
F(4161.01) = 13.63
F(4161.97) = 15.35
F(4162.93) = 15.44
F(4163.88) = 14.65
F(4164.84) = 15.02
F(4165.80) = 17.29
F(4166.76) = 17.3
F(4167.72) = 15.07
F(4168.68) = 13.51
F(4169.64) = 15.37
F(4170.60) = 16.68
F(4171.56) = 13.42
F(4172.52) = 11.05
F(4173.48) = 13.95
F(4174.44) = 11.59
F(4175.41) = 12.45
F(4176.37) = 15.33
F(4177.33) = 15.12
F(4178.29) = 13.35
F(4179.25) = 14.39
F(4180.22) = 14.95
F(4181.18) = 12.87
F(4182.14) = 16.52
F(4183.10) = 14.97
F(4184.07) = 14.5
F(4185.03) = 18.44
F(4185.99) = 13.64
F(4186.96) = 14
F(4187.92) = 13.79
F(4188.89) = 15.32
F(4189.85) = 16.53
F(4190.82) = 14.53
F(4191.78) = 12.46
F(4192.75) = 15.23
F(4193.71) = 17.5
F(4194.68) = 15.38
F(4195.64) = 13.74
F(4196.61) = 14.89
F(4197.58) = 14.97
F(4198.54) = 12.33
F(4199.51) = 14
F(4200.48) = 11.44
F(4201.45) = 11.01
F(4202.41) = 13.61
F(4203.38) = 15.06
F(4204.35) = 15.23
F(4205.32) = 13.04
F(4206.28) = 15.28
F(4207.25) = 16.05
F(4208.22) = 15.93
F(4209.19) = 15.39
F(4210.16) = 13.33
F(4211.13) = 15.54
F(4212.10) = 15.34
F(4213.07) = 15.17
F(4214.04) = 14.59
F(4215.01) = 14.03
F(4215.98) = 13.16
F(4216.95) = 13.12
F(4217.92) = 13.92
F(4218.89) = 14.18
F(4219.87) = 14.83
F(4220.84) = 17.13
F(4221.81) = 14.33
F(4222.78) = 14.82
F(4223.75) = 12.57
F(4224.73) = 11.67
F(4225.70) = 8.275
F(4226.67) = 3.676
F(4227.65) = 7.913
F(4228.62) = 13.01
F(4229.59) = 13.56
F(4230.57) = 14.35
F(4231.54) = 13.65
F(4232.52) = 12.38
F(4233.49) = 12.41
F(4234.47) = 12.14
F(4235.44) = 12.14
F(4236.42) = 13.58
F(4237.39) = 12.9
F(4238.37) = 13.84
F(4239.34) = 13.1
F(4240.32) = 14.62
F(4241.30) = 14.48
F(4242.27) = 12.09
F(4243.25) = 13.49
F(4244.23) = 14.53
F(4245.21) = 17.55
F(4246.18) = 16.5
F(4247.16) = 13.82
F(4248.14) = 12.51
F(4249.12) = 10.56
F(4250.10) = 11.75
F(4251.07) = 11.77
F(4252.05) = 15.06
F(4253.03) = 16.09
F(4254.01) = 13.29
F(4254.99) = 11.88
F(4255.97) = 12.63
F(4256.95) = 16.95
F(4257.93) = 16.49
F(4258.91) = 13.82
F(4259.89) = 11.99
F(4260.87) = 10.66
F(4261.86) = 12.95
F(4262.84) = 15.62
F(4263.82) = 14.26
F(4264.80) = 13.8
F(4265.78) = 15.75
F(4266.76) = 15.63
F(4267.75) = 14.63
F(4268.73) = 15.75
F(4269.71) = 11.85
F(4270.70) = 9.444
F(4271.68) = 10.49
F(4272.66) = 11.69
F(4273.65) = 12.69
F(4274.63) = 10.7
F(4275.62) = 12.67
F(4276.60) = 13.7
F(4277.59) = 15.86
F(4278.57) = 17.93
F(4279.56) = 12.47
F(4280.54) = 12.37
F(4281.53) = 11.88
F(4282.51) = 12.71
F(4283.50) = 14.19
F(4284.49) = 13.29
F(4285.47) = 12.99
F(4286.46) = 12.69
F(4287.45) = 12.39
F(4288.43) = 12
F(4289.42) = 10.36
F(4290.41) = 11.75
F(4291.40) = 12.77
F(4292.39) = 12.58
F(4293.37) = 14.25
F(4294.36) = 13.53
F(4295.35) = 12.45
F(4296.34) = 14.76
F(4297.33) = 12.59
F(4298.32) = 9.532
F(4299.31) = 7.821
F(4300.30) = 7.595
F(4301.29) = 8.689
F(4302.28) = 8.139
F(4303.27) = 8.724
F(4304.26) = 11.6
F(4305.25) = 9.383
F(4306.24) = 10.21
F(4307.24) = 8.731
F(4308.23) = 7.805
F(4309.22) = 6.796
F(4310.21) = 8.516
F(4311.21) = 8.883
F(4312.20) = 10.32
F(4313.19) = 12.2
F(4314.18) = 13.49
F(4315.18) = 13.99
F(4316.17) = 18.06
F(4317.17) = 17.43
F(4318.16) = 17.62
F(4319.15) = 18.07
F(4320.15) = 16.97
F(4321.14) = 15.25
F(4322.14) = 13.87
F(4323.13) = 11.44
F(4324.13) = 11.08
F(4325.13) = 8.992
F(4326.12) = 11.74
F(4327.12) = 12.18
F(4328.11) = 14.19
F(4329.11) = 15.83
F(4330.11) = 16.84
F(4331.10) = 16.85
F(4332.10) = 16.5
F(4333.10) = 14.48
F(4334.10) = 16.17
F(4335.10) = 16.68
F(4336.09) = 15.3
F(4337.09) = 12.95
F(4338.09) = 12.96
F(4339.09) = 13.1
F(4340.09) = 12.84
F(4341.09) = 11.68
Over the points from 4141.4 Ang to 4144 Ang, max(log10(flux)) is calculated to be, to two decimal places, 1.12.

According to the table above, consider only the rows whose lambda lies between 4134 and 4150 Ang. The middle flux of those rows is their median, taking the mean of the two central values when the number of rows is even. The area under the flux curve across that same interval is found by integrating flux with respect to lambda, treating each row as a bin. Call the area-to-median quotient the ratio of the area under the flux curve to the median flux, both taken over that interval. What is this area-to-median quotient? 15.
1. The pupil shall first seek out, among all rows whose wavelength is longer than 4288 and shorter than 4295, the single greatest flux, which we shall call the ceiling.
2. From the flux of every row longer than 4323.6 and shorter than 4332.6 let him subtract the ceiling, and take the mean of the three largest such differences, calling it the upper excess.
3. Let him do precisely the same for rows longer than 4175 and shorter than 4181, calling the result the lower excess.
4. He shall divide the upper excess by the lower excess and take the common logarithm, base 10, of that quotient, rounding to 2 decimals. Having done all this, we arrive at 0.45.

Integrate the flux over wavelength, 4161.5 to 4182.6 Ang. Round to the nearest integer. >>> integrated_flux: 308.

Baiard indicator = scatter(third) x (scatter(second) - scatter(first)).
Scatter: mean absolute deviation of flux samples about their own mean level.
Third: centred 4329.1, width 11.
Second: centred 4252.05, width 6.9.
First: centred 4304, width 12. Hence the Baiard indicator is 1.51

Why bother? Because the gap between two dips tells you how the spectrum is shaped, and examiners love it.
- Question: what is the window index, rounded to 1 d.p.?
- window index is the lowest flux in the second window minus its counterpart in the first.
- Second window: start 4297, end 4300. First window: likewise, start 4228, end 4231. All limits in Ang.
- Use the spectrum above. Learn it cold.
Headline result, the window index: -5.2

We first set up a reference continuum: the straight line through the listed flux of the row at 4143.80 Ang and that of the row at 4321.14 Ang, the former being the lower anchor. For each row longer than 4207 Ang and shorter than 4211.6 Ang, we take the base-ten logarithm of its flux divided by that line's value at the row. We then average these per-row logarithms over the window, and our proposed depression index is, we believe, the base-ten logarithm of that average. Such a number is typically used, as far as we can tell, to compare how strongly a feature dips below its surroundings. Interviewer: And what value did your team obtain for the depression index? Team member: -0.87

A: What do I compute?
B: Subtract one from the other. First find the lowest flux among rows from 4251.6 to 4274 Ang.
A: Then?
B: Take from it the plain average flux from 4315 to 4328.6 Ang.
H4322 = -4.9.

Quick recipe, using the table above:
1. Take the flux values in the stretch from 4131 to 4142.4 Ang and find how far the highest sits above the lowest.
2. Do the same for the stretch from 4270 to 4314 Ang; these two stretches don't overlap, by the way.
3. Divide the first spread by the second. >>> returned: 0.5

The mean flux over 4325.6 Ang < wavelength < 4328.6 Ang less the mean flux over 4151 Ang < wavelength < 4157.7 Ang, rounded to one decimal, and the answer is -1.8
